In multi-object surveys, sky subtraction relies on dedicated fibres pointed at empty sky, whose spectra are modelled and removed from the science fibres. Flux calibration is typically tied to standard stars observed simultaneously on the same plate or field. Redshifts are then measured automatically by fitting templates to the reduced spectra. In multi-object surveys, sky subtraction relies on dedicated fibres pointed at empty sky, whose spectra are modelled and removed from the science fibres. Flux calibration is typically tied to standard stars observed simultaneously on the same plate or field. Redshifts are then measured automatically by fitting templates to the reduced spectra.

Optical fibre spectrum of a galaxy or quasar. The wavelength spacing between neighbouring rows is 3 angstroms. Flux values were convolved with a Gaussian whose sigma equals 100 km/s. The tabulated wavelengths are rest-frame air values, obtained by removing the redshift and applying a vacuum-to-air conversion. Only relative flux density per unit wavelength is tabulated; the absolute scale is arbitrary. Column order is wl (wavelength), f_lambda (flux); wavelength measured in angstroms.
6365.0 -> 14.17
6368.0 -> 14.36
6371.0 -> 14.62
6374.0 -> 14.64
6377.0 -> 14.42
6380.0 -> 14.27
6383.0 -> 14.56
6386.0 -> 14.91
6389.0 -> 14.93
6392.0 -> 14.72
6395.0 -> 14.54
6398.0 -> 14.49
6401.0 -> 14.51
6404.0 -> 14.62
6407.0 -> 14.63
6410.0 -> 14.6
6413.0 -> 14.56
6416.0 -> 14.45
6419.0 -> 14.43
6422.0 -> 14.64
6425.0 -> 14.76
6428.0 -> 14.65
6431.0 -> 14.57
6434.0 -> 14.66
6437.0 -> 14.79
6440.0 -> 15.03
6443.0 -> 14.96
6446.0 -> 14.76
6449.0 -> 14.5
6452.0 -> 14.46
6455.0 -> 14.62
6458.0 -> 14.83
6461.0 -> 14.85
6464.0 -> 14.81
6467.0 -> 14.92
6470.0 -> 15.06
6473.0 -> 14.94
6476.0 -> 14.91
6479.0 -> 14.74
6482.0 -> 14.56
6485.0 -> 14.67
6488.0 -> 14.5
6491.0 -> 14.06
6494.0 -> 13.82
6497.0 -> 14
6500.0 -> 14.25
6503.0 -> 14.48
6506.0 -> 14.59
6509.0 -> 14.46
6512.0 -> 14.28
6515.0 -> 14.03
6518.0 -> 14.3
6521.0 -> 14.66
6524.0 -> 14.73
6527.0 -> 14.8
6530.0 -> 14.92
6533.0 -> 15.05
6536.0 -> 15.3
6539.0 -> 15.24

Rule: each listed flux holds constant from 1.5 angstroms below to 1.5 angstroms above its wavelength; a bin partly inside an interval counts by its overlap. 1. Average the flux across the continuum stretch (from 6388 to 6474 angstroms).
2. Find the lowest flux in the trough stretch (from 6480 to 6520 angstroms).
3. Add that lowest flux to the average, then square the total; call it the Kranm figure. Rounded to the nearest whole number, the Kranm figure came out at 813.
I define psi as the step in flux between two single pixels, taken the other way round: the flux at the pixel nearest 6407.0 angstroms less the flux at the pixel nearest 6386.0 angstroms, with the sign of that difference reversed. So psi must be 0.3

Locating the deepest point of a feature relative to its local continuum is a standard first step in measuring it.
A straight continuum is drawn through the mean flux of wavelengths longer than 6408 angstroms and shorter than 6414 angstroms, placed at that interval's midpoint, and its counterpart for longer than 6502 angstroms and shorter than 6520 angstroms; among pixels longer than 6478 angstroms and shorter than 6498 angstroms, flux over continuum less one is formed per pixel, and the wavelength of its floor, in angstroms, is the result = 6494.0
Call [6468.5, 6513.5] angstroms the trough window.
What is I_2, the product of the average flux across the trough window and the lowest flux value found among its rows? 200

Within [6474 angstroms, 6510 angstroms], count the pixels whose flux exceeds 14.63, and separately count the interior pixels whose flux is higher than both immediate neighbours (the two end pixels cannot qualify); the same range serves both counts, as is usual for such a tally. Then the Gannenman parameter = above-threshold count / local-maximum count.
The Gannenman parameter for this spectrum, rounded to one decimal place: 1.5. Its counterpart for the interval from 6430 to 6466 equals 4.0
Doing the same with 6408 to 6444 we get 3.5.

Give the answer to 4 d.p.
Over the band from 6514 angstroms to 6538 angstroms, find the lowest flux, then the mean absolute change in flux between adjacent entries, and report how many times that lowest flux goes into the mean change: 0.0129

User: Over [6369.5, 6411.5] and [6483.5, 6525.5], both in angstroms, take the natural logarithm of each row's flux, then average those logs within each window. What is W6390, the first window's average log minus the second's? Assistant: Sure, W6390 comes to 0.018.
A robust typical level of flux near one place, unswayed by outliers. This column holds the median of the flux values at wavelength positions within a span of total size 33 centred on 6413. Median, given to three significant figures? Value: 14.6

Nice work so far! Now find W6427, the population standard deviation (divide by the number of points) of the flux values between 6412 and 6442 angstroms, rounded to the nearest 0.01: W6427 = 0.17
